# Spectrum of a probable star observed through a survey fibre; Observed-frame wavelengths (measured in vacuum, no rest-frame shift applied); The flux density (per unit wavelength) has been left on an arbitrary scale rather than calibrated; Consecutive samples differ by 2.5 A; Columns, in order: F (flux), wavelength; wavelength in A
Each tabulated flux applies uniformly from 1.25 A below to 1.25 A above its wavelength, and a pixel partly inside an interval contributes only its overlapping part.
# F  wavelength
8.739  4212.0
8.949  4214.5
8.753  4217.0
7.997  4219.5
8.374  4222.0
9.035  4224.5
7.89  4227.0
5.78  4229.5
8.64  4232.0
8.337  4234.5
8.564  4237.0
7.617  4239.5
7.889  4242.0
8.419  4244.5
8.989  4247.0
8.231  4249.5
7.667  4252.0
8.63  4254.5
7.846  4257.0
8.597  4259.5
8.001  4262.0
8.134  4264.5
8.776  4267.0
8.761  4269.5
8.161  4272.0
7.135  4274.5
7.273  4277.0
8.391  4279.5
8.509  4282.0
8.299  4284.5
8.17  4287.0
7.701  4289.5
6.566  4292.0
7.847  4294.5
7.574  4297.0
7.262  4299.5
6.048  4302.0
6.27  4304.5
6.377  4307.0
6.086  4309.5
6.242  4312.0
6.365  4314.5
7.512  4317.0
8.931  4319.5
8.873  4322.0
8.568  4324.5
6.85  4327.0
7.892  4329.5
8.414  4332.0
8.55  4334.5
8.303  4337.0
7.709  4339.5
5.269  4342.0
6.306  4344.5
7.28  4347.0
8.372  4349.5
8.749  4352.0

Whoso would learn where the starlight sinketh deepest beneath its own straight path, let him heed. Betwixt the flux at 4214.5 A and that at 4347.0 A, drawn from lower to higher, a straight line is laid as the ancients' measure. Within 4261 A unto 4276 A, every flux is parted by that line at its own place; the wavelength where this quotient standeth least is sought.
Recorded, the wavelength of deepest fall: 4274.5 A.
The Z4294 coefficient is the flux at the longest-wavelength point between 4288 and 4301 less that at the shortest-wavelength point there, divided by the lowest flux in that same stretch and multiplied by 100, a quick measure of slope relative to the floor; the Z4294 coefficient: -7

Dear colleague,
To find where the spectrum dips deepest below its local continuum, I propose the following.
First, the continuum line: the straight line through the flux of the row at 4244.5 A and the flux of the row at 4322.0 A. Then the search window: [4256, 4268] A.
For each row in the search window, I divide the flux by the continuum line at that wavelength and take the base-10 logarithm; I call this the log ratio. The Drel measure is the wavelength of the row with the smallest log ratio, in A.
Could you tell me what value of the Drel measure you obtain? 4257.0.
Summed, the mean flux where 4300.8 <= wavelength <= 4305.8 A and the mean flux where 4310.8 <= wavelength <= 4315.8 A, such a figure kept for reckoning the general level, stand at 12.5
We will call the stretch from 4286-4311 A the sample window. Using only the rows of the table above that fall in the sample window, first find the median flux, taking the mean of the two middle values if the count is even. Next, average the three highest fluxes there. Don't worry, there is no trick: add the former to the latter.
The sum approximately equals 14.8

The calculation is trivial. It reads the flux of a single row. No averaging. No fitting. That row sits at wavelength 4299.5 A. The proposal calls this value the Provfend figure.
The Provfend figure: 7.262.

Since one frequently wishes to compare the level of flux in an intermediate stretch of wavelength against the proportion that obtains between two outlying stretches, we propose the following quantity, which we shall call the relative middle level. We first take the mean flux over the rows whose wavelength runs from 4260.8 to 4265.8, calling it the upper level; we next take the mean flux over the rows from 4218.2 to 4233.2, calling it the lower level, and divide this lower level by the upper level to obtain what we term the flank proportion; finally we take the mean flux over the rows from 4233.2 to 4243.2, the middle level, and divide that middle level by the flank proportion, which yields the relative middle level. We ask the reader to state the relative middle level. 8.2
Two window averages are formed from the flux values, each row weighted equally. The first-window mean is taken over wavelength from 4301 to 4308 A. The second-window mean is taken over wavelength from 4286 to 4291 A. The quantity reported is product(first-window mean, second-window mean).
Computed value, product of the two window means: 49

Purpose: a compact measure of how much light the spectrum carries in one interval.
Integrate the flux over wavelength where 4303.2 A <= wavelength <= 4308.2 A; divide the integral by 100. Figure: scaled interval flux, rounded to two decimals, 0.32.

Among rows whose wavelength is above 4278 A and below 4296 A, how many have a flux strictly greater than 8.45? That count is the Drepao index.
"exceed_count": 1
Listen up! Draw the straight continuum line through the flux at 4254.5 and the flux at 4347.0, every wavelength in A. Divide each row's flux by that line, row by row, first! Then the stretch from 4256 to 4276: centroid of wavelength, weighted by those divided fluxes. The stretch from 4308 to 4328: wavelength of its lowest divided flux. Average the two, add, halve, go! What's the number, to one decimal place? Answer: 4287.6 A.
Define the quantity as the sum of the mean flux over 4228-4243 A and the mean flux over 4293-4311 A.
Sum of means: 14.6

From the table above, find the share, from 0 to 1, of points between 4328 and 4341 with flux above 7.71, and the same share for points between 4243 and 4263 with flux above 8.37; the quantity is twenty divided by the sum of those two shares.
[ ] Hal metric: 15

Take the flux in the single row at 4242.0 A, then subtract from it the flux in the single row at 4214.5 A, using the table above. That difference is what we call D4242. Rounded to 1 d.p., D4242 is -1.1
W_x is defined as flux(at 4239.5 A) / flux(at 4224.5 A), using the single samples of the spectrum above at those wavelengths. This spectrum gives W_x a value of 0.84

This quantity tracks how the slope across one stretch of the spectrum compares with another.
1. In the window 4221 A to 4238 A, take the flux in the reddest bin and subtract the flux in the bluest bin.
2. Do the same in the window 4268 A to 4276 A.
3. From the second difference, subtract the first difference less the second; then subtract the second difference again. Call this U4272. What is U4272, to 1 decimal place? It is -1.8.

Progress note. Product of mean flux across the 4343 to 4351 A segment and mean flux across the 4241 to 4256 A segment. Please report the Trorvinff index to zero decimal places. 61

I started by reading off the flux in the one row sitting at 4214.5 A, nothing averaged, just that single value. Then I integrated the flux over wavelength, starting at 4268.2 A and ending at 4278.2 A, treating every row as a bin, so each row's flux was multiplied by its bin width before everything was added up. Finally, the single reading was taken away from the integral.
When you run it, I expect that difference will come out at 69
